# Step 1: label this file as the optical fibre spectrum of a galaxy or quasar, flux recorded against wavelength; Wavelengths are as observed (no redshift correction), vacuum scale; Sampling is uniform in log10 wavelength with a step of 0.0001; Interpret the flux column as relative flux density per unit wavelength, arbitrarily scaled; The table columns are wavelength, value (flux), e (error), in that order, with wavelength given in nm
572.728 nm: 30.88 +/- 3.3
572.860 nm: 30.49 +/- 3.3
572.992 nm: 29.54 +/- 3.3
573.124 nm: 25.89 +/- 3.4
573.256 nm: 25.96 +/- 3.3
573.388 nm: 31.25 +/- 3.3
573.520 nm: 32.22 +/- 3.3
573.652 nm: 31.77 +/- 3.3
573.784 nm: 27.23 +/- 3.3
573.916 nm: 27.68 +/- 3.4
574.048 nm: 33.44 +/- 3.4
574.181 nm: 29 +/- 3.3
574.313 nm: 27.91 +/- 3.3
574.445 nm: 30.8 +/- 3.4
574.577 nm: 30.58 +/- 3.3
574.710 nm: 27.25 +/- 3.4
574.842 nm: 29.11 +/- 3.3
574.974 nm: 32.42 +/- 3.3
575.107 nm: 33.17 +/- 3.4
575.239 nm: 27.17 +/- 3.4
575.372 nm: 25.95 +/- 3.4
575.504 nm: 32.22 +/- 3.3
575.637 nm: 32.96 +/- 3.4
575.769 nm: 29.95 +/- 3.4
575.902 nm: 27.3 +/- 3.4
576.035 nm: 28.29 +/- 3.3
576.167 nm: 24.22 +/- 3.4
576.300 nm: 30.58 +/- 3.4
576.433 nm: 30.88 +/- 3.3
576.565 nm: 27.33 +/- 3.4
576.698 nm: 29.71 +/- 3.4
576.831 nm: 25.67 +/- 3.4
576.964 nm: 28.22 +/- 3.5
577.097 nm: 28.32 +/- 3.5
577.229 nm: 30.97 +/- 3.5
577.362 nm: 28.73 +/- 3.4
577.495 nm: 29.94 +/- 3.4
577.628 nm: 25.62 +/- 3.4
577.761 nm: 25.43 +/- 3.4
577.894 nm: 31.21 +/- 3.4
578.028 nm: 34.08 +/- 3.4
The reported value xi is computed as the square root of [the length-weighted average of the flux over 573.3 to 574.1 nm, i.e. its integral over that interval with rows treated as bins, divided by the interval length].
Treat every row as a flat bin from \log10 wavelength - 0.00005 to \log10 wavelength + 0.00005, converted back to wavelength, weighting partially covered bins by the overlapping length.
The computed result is 5.52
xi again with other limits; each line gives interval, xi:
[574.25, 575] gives 5.44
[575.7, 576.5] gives 5.35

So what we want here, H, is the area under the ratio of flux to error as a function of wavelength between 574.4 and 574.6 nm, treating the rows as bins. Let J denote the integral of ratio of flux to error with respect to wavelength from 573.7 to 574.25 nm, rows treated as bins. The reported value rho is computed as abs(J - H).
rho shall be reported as 3.0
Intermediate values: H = 1.8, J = 5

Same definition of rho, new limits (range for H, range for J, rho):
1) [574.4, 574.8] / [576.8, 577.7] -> 3.9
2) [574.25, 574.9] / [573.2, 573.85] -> 0.2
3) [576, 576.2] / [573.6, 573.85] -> 0.7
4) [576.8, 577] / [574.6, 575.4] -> 5.4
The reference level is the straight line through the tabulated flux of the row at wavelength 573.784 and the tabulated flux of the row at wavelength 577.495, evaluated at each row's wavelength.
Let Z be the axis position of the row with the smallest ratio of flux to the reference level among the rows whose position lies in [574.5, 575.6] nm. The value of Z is 575.372 nm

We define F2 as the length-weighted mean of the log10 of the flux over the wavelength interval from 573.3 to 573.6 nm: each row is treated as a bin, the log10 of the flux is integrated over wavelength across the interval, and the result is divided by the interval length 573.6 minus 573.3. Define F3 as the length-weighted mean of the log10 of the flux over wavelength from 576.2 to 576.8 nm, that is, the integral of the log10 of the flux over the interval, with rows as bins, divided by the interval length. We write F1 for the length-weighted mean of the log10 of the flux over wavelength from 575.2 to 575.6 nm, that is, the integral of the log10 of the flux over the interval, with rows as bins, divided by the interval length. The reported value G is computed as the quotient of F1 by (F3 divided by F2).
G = 1.49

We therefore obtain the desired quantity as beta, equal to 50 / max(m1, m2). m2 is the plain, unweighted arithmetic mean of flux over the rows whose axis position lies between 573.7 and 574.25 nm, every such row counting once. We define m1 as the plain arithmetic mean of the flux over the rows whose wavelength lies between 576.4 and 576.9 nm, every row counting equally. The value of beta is 1.70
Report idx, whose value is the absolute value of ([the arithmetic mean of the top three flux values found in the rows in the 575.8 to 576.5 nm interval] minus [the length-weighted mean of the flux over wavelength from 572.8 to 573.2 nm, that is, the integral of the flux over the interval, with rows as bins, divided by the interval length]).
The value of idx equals 1.4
